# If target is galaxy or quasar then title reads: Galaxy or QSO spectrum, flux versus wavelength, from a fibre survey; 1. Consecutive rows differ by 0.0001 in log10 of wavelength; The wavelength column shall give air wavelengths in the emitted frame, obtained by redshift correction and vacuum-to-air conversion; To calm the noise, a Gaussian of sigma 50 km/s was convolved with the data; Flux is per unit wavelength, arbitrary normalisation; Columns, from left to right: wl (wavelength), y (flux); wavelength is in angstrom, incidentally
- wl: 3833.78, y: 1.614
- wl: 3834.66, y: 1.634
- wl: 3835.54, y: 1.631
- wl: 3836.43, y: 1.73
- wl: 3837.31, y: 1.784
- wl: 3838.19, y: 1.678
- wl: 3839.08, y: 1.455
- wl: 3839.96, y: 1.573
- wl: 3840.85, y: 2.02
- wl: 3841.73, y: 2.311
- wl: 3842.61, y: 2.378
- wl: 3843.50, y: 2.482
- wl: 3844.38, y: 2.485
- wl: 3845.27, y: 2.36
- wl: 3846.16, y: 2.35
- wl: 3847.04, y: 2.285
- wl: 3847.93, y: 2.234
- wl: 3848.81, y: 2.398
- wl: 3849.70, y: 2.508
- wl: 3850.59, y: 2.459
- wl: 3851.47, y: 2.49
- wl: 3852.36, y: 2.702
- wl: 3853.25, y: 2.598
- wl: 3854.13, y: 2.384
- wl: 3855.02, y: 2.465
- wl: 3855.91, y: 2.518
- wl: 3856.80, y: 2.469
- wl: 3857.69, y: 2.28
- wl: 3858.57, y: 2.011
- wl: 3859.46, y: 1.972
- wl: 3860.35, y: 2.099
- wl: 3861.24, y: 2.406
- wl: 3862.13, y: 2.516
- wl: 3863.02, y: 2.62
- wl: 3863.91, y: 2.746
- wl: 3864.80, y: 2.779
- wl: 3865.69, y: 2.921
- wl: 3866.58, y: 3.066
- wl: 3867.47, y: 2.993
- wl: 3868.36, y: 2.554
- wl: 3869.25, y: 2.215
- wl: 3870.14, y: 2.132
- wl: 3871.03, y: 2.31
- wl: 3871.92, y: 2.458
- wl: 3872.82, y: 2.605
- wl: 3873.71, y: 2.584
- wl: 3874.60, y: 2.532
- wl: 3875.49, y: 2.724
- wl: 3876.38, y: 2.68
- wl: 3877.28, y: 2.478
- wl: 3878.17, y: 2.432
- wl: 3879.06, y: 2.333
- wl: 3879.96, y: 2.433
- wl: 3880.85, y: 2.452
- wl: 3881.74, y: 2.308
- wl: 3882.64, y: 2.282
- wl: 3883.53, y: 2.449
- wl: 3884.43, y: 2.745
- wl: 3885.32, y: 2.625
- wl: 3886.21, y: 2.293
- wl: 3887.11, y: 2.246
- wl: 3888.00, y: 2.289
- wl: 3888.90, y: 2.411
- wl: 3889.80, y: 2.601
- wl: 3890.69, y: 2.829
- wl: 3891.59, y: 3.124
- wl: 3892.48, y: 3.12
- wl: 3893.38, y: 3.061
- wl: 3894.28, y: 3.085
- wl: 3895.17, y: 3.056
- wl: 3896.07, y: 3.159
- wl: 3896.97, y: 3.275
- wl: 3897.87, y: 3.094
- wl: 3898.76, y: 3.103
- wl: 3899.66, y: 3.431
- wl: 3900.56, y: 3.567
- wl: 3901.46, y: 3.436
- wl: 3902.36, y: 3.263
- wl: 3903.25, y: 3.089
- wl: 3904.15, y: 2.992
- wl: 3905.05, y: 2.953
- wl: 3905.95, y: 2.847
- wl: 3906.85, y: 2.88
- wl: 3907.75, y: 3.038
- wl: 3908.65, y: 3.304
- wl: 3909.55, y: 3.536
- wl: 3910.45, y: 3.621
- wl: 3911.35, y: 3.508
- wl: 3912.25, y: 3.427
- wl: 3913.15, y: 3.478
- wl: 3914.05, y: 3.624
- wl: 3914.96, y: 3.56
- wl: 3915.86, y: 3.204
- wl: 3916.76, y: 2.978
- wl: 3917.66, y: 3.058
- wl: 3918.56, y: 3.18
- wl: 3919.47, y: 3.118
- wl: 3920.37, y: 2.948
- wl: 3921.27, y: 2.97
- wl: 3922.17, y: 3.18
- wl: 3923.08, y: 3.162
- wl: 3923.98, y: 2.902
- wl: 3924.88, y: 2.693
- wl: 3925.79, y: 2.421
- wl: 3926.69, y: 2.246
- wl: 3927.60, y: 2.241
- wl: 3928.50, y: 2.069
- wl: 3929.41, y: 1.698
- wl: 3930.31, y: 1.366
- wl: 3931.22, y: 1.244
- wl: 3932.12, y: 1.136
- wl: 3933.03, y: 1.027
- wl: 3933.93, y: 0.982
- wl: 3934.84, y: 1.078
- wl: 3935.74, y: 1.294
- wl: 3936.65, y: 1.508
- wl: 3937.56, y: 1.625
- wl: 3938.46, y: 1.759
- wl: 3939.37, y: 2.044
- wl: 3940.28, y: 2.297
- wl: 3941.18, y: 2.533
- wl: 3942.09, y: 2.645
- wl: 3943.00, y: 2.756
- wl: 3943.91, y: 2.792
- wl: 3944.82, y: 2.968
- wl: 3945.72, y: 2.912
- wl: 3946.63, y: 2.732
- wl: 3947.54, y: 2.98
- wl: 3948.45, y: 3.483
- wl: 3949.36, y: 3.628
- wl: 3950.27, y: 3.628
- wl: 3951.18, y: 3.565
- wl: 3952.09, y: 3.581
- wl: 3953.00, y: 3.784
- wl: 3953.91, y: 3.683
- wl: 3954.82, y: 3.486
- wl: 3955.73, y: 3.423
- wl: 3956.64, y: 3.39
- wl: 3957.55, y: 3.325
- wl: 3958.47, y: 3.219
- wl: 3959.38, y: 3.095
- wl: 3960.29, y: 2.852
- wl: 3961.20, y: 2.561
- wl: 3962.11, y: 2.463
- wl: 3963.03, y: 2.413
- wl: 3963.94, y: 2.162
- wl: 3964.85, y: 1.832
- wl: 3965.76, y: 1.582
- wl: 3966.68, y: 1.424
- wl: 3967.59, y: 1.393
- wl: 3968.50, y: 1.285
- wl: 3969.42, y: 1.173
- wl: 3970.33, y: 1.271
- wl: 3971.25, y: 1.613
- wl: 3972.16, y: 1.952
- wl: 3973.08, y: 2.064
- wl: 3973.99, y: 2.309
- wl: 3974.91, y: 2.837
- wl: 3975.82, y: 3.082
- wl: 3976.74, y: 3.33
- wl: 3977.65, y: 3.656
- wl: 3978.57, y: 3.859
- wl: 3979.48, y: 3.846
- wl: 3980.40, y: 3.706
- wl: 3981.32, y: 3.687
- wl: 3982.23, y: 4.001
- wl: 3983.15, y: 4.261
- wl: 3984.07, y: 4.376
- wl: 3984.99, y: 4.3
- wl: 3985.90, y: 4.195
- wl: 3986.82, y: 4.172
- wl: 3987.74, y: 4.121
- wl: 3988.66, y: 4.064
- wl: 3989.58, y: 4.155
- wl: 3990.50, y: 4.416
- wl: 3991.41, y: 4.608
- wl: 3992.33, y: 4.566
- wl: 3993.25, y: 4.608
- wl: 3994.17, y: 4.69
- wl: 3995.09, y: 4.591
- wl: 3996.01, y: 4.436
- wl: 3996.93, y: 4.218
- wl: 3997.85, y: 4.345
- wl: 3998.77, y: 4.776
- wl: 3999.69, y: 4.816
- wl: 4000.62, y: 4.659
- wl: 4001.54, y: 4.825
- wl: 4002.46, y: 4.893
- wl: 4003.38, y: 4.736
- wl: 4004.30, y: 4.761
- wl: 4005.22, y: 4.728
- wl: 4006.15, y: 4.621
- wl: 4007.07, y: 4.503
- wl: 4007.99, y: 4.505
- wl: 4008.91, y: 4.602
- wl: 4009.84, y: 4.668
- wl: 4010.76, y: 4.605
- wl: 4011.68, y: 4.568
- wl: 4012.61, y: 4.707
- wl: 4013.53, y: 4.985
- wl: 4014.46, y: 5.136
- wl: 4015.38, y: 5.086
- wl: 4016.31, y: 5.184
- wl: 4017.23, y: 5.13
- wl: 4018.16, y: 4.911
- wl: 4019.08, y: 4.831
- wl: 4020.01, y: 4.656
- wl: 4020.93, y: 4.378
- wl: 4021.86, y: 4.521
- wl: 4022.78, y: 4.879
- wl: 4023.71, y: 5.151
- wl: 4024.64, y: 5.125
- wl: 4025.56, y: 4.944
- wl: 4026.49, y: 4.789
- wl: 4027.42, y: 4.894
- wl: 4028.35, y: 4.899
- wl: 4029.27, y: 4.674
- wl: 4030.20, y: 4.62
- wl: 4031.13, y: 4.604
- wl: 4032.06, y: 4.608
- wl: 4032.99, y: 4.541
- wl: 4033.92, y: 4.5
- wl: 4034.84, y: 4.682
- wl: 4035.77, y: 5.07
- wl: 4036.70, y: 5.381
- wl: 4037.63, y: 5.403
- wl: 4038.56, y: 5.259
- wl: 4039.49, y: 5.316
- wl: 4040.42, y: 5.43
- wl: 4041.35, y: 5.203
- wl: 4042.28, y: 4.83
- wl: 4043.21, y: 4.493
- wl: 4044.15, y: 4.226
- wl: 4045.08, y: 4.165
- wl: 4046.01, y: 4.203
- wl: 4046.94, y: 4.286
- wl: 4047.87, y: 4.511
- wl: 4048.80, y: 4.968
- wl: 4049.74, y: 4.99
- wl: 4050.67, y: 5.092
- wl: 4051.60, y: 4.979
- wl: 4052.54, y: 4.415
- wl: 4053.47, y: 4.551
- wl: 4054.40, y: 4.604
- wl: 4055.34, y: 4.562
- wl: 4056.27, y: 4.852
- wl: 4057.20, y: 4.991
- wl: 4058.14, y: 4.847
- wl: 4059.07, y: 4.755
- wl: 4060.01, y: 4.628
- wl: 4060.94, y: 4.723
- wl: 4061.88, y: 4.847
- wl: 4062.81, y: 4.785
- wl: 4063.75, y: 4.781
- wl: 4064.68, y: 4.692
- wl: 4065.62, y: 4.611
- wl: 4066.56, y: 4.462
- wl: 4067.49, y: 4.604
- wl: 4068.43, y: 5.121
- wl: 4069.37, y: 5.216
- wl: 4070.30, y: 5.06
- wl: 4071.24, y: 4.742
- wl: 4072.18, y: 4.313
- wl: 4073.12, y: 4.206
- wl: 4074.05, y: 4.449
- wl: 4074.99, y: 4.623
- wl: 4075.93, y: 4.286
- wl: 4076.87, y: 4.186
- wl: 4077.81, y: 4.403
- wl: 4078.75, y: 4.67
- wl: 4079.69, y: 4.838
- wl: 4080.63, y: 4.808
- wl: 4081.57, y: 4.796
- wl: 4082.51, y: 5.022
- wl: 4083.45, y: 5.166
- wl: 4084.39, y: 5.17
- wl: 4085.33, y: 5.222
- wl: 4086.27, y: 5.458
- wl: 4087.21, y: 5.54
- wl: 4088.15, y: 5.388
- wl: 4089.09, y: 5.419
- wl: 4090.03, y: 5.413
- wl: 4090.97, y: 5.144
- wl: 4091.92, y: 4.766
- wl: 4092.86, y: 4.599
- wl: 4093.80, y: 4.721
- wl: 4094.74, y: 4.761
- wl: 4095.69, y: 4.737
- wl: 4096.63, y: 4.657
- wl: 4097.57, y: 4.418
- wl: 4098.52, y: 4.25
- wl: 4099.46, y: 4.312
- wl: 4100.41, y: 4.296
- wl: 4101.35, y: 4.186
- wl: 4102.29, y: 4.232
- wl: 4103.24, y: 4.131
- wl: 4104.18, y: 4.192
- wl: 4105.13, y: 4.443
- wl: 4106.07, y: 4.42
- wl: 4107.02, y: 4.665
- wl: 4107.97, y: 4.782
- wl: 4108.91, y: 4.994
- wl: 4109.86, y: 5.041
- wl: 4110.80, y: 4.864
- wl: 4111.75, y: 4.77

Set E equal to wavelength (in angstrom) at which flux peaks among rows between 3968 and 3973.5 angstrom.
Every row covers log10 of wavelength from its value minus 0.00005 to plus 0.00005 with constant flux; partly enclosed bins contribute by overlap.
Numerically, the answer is 3973.08 angstrom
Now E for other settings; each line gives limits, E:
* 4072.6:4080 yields 4079.69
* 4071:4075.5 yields 4071.24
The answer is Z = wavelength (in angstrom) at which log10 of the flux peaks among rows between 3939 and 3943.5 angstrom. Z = 3943.00 angstrom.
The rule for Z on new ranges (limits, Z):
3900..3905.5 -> 3900.56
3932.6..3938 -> 3937.56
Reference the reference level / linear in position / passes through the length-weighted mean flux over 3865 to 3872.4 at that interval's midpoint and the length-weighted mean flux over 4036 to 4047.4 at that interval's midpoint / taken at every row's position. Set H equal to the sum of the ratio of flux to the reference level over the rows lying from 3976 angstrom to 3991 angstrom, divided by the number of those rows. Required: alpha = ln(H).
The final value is 0.0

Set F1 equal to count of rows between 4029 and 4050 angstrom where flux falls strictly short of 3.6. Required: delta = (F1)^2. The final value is 0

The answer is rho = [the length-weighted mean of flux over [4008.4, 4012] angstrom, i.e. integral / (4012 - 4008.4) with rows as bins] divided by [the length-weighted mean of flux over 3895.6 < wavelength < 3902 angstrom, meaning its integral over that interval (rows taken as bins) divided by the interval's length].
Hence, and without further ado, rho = 1.40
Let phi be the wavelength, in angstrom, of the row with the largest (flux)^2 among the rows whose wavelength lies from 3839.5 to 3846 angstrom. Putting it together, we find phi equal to 3844.38 angstrom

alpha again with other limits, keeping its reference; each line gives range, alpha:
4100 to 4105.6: -0.3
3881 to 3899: 0.0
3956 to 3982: -0.4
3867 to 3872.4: -0.1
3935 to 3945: -0.5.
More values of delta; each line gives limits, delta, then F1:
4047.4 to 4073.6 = 0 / 0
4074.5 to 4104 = 0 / 0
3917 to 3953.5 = 1369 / 37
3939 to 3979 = 1444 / 38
